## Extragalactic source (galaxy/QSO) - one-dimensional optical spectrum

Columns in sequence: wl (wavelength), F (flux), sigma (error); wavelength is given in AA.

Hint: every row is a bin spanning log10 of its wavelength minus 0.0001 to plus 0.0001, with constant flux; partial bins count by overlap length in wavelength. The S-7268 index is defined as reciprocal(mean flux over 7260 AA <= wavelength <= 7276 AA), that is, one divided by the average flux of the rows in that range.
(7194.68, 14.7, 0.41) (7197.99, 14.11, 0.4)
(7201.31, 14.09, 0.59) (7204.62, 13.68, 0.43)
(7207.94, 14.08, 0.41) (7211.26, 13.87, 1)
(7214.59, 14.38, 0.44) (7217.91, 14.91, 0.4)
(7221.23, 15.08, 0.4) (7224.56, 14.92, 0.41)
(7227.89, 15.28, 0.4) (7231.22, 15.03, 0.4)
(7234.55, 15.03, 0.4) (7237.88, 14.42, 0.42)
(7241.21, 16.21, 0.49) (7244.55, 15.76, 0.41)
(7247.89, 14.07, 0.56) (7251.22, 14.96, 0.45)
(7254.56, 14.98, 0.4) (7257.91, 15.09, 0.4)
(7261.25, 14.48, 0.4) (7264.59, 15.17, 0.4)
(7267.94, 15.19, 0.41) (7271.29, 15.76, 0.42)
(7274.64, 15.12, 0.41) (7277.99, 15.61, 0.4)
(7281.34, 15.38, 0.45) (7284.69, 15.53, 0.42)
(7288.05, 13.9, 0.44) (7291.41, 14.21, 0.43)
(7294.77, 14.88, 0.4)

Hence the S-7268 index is 0.0660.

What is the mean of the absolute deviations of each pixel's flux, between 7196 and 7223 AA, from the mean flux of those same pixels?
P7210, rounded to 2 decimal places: 0.39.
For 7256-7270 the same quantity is 0.25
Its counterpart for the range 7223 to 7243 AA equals 0.40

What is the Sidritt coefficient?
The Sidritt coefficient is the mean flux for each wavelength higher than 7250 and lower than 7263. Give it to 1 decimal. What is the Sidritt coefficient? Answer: 14.9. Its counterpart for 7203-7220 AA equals 14.2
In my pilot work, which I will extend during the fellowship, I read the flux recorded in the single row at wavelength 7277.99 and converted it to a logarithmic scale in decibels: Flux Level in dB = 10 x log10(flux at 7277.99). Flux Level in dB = 11.9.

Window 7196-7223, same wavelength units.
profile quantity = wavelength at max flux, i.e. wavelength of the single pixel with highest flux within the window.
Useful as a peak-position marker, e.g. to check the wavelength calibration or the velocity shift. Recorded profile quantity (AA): 7221.23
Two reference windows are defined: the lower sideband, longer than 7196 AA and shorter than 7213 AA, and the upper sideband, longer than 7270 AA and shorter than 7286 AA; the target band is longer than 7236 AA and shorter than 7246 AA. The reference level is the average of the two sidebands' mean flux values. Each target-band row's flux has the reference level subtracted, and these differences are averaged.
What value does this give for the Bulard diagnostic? 0.7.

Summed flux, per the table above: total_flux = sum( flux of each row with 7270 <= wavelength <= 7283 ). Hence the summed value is 61.9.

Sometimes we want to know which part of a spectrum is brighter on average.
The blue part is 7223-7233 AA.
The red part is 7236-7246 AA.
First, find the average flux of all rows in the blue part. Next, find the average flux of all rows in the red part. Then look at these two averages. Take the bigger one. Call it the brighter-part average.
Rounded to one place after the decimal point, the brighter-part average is 15.5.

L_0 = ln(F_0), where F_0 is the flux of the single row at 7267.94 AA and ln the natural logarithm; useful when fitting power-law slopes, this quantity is 2.72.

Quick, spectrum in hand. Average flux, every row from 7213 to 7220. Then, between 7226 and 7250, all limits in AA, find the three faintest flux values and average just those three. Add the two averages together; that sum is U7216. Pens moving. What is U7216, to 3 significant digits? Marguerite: 29.2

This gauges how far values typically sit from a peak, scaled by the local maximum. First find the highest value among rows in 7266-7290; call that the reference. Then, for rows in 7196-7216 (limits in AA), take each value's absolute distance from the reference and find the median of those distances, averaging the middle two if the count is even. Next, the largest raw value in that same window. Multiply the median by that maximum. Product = 24.1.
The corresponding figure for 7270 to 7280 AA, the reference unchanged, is 2.4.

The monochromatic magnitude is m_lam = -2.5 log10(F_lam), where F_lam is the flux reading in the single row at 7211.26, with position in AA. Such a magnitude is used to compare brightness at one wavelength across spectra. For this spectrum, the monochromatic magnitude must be -2.86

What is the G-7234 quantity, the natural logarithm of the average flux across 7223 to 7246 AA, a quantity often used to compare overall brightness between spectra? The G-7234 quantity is 2.72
